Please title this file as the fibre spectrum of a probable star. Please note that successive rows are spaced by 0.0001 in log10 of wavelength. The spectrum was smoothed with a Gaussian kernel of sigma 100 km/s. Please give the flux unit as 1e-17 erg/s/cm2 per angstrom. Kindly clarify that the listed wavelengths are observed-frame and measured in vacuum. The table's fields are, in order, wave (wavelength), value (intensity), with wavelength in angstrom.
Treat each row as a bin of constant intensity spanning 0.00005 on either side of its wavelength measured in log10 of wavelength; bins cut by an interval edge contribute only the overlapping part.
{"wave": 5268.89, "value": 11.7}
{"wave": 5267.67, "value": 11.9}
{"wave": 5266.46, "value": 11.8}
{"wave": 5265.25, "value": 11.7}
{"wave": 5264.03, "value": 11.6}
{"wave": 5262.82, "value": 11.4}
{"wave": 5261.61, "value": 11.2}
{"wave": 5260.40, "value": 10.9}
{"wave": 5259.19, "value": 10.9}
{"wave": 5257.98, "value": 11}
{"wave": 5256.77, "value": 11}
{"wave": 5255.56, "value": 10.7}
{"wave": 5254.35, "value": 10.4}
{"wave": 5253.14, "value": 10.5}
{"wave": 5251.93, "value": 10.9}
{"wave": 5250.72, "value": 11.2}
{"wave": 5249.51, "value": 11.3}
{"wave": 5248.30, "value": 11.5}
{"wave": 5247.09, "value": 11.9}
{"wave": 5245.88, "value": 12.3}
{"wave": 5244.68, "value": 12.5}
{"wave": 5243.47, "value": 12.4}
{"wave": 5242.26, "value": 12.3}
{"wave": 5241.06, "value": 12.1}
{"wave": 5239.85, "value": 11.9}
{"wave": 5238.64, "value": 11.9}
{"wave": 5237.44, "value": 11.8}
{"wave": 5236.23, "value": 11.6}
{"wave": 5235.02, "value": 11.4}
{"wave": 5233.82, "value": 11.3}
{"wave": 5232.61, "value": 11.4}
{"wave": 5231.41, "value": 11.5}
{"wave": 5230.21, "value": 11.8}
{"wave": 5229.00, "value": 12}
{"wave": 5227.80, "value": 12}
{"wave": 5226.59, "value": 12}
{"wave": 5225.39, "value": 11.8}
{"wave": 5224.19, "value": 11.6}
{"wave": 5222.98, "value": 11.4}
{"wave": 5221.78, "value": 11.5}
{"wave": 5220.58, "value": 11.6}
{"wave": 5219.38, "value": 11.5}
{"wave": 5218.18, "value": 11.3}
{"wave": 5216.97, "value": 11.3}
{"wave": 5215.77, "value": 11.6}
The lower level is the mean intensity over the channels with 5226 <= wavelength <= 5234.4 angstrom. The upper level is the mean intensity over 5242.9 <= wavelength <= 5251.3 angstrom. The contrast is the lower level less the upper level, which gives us -0.16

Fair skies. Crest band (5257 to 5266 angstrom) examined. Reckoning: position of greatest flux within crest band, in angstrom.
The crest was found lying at 5265.25 angstrom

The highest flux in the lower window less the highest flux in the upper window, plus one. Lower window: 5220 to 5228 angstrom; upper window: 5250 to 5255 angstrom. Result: 1.8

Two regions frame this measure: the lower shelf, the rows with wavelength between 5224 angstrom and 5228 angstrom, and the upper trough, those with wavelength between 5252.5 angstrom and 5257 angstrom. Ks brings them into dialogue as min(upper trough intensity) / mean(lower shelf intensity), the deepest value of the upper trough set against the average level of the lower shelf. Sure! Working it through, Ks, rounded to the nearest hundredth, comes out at 0.88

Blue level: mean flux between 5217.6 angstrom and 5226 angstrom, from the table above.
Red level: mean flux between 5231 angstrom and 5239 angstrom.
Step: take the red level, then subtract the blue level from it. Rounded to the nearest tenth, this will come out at 0.0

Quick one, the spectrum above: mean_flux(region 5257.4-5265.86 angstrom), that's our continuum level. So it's 11.2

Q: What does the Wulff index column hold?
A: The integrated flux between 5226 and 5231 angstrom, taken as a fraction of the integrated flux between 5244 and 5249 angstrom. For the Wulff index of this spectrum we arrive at 0.99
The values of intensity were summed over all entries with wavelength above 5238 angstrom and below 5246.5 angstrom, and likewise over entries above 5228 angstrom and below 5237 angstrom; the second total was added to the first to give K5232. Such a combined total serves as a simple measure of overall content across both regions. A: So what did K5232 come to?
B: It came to 166.4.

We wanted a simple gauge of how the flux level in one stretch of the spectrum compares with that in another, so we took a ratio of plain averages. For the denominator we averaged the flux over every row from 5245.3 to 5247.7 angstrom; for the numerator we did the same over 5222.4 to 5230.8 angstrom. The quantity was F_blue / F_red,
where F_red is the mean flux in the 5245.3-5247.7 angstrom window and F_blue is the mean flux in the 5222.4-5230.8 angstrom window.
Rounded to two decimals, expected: 0.98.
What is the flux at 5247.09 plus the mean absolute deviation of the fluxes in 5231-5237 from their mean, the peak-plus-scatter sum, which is 12.0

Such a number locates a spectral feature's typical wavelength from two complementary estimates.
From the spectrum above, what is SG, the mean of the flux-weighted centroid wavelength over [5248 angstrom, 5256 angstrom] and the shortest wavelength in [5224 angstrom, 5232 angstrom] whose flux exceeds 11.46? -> 5238.0 angstrom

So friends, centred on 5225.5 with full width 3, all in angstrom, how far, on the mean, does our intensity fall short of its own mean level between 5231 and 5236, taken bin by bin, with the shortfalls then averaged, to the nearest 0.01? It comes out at -0.40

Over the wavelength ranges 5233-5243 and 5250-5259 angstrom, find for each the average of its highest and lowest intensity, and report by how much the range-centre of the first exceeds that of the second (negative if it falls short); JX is 1.0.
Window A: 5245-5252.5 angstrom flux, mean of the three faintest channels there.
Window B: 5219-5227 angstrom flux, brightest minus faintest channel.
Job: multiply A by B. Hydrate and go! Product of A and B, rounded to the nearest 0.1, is 6.7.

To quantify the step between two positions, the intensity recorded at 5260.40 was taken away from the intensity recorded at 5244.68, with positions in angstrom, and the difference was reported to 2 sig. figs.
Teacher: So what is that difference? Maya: 1.6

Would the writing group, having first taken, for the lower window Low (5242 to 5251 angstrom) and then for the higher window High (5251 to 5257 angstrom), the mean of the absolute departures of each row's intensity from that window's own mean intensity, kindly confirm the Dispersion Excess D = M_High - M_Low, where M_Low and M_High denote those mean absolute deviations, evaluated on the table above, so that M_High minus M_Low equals -0.25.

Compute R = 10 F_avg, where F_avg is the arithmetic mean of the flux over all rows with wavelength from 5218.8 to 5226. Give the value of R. 116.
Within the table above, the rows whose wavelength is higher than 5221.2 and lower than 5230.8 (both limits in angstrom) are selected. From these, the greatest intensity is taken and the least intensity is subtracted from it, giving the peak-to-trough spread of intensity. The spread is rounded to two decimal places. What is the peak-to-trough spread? 0.60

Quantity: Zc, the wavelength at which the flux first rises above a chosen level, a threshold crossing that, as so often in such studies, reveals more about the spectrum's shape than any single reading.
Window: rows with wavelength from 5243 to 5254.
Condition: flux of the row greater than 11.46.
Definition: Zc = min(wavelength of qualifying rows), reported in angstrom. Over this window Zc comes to 5243.47 angstrom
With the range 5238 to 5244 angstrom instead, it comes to 5238.64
